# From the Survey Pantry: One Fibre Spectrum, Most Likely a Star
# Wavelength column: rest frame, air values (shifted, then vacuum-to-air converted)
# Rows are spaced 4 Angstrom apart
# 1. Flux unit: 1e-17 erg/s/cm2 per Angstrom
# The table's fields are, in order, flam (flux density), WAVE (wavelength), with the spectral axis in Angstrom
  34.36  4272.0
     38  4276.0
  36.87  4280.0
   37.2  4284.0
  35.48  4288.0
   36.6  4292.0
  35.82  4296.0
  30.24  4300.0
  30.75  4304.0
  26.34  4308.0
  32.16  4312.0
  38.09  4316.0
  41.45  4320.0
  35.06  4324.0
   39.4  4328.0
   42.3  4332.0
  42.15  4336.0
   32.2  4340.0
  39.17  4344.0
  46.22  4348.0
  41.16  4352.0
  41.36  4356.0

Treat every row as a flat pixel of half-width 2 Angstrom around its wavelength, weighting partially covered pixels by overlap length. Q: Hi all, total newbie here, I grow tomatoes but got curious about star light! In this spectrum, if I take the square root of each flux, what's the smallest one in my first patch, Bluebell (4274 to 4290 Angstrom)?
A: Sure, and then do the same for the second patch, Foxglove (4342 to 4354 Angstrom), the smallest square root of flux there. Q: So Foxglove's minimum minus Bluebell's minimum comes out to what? 0.3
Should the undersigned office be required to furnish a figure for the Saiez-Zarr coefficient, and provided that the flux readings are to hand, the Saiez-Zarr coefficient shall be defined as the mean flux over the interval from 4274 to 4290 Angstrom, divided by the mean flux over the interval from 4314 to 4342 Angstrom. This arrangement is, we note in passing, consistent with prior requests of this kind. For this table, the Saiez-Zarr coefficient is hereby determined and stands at 0.95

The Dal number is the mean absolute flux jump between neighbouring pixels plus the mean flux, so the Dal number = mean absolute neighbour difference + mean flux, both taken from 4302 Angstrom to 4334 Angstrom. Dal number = 40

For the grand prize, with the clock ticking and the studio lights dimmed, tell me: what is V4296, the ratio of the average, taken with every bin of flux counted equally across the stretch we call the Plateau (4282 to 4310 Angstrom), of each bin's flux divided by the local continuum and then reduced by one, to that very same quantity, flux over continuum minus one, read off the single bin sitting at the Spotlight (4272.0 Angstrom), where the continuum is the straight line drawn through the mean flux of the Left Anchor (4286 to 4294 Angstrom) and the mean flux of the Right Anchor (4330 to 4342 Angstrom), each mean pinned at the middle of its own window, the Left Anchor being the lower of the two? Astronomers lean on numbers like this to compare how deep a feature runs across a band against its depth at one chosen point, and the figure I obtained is 5.3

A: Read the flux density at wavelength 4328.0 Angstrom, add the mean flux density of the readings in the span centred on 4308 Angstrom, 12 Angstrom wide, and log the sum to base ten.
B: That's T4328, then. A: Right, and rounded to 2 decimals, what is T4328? 1.84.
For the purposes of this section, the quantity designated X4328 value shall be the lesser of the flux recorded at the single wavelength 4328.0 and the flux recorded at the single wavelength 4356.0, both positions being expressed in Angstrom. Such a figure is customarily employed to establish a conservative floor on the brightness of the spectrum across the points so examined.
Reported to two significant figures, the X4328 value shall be 39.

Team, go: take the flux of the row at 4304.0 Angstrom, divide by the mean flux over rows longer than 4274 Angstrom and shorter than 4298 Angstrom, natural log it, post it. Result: -0.18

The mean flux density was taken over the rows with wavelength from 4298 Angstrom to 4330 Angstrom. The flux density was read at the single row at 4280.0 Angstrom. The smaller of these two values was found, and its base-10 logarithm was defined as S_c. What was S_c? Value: 1.53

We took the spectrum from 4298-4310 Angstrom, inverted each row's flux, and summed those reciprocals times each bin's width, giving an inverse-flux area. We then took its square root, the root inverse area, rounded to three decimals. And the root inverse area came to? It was 0.644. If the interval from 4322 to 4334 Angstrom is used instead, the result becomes 0.557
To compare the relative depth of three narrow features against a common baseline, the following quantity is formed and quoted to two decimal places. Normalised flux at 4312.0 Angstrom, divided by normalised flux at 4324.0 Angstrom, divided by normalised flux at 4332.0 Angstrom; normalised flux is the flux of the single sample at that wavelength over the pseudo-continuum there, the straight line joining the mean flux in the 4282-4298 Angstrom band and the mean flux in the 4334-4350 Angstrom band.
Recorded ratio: 0.87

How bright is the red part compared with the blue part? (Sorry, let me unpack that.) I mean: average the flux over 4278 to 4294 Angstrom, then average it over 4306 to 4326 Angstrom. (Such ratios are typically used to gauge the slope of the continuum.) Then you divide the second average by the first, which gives 0.95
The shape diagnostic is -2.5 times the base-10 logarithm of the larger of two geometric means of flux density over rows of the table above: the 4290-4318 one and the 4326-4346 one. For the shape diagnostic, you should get -3.97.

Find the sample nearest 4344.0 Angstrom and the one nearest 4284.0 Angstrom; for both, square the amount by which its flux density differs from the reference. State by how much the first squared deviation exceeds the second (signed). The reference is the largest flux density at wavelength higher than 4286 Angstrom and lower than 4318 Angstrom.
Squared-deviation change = 0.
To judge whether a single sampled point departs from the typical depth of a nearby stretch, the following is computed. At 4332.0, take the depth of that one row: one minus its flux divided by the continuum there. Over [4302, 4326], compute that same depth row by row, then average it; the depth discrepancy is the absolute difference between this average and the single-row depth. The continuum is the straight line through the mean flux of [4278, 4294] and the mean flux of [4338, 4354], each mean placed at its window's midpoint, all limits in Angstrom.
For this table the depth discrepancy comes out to 0.193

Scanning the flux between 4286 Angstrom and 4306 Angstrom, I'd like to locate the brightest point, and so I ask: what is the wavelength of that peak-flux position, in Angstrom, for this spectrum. 4292.0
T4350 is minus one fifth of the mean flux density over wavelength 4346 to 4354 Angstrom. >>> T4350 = -8.7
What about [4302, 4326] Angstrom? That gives -6.8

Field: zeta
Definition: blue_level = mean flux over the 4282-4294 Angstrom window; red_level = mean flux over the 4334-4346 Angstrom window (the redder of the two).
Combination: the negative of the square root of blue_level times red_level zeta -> -37.1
